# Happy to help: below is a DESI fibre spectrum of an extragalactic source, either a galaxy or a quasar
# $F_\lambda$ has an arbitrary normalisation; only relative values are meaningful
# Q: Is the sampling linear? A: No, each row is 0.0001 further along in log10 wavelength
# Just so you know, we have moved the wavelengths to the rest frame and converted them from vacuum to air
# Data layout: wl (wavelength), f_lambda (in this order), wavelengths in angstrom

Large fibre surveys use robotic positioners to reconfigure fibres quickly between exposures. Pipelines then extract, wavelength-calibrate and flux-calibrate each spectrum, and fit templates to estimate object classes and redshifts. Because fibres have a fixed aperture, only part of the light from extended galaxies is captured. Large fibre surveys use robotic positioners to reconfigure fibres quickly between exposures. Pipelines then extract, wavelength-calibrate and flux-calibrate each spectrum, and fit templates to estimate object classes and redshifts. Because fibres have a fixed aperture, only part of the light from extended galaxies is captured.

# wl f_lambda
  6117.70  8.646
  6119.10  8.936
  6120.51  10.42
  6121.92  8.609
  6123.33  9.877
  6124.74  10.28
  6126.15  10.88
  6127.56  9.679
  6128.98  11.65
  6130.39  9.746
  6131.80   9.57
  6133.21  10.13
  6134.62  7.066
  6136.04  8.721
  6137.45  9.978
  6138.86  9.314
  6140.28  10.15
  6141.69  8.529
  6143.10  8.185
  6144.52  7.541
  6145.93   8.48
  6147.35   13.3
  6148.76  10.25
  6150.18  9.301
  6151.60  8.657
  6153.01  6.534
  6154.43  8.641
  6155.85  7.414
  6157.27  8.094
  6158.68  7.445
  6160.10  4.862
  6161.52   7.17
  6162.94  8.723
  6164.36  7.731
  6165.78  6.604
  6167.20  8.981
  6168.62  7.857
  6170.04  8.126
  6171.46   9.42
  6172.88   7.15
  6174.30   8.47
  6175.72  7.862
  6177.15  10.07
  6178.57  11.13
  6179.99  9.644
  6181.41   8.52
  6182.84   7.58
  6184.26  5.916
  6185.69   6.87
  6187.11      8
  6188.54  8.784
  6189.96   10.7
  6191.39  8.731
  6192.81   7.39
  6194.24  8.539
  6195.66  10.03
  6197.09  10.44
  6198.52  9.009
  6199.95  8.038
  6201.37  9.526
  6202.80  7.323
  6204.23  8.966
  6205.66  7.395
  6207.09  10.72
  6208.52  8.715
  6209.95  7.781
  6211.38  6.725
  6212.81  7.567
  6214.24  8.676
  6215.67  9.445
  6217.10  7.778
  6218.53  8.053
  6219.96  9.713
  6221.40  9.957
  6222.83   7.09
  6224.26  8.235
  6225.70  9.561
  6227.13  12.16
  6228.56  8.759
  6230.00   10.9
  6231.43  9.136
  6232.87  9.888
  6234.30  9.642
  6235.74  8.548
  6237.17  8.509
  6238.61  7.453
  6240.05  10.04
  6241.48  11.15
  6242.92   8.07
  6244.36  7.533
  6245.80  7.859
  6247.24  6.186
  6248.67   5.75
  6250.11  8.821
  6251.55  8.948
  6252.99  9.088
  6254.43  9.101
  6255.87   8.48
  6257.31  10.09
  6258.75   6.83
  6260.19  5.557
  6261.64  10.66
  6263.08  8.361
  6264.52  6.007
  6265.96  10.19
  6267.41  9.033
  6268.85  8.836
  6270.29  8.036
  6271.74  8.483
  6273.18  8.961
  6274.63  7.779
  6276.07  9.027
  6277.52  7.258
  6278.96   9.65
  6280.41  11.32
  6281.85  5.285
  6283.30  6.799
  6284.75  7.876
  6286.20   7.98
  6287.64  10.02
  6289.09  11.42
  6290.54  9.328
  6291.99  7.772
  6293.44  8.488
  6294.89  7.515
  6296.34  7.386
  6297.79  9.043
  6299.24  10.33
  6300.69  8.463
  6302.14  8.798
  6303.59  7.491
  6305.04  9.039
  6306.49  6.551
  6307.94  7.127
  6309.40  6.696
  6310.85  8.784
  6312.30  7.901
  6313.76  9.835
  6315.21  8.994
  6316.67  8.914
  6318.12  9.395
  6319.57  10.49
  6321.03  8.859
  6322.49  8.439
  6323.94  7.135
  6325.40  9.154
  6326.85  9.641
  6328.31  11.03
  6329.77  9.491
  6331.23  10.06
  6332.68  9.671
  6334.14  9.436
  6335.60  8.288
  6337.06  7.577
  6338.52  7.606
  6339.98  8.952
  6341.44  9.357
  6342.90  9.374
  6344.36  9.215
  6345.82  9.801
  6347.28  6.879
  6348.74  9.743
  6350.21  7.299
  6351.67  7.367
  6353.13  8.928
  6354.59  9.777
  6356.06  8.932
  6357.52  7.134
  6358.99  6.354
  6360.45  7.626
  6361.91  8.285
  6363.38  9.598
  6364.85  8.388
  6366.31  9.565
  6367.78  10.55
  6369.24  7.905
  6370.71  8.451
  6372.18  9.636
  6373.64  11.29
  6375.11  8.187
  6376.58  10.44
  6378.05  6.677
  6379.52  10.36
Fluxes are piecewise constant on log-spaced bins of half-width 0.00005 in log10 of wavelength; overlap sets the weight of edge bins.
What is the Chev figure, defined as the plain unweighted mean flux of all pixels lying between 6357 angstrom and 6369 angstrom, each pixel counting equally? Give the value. 8.44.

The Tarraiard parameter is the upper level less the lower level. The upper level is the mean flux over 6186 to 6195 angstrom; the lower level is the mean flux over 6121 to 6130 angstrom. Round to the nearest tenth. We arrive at -1.5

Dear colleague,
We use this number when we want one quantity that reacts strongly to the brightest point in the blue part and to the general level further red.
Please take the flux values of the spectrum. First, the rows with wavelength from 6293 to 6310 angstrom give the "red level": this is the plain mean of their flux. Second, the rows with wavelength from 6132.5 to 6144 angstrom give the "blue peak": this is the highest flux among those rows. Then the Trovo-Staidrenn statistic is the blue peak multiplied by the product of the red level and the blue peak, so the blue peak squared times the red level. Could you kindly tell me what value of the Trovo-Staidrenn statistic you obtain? 832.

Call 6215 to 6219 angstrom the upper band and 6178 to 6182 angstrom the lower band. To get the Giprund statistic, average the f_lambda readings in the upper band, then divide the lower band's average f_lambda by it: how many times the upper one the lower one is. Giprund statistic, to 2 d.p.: 1.16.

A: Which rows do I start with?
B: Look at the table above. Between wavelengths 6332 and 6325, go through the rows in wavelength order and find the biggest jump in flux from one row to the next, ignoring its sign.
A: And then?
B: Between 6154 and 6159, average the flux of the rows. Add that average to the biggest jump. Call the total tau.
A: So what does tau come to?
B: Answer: 9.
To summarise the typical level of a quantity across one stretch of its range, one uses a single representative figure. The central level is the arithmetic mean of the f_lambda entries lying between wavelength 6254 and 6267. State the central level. 8.36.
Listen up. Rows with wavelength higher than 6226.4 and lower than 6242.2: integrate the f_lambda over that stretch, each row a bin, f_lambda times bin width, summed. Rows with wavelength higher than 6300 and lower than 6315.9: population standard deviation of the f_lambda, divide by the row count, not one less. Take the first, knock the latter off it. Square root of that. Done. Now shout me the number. 12.3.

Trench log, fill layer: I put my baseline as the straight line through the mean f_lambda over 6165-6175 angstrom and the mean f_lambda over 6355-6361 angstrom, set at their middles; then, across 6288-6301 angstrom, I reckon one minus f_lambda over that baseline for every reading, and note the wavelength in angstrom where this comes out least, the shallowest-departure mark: 6289.09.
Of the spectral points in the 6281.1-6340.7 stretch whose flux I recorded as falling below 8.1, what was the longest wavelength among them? 6338.52 angstrom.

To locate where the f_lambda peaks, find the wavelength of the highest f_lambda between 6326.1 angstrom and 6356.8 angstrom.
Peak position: 6328.31 angstrom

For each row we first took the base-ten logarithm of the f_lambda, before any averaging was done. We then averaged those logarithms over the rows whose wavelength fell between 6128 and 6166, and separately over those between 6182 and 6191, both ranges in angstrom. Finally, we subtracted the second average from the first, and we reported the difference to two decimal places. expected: 0.04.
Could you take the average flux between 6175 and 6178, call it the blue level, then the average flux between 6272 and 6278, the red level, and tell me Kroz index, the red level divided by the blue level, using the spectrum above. 0.92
